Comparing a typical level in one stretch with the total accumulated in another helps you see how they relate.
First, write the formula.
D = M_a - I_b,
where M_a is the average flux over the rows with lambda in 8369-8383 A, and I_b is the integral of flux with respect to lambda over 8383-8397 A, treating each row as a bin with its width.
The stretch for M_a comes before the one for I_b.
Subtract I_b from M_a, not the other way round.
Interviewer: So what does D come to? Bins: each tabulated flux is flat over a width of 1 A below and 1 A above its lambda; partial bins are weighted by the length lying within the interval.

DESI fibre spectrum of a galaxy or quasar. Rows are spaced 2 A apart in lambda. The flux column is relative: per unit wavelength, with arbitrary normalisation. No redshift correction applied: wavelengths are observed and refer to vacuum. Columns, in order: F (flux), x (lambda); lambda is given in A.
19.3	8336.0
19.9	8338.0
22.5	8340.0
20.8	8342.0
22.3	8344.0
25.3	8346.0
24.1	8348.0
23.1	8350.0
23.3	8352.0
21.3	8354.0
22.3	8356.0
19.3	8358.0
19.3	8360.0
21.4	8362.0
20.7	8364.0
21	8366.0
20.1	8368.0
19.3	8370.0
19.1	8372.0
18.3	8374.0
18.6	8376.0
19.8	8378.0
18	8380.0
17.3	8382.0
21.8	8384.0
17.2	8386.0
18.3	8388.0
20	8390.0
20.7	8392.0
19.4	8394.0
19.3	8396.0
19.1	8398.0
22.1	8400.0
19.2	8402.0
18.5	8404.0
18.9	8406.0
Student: -255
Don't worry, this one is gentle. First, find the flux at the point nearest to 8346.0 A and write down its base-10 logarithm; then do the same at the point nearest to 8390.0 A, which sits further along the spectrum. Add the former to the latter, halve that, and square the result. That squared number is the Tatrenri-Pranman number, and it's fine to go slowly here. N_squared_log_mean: 1.83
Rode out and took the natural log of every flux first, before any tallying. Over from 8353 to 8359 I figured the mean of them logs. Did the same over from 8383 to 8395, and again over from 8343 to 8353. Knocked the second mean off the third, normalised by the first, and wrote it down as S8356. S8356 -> 0.06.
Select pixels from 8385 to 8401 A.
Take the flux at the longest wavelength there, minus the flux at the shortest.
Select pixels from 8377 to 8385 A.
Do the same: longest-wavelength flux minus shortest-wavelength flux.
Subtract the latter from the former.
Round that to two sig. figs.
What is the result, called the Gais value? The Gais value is 2.9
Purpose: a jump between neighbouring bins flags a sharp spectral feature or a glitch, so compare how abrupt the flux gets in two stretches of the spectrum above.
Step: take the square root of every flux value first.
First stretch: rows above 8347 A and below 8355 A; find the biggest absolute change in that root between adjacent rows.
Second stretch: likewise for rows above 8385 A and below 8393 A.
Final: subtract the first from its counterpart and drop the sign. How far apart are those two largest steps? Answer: 0.02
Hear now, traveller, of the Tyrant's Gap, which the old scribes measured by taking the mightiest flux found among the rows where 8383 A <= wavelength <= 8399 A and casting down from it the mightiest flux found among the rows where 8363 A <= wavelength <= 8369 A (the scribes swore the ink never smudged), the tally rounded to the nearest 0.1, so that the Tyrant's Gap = 0.8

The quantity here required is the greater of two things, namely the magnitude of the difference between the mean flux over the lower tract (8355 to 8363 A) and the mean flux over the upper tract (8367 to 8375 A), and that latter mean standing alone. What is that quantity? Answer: 19.2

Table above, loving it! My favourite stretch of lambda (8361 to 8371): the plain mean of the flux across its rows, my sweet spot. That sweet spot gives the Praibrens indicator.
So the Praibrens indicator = 20.5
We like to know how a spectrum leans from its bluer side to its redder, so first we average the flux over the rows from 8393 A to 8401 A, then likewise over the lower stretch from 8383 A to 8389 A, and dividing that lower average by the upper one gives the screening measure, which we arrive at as 0.96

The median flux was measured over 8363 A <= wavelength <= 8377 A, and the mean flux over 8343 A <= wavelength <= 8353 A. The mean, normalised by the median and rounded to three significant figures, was 1.22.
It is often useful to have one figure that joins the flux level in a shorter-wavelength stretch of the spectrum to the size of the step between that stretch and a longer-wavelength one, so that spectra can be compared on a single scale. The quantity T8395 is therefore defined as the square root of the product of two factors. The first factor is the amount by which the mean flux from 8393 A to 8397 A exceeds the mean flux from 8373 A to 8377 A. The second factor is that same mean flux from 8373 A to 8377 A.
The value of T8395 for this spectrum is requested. 4.1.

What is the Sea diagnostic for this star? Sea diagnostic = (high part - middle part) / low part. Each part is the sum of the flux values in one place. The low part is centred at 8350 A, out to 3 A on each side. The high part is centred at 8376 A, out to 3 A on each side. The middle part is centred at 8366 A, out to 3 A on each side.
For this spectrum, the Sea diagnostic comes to -0.07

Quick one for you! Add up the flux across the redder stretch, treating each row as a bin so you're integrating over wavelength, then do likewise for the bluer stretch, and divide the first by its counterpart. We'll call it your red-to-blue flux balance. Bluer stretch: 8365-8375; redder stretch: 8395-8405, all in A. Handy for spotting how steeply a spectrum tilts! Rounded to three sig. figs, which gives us 1.00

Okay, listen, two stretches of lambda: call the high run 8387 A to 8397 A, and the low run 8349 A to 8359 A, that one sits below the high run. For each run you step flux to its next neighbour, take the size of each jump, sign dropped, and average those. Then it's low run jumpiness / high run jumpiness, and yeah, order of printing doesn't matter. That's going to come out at 1.6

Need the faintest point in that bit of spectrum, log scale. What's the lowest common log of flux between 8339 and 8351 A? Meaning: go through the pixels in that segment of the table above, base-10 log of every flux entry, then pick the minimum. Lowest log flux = 1.32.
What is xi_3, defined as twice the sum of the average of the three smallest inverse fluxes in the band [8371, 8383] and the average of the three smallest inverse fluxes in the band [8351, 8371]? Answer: 0.194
